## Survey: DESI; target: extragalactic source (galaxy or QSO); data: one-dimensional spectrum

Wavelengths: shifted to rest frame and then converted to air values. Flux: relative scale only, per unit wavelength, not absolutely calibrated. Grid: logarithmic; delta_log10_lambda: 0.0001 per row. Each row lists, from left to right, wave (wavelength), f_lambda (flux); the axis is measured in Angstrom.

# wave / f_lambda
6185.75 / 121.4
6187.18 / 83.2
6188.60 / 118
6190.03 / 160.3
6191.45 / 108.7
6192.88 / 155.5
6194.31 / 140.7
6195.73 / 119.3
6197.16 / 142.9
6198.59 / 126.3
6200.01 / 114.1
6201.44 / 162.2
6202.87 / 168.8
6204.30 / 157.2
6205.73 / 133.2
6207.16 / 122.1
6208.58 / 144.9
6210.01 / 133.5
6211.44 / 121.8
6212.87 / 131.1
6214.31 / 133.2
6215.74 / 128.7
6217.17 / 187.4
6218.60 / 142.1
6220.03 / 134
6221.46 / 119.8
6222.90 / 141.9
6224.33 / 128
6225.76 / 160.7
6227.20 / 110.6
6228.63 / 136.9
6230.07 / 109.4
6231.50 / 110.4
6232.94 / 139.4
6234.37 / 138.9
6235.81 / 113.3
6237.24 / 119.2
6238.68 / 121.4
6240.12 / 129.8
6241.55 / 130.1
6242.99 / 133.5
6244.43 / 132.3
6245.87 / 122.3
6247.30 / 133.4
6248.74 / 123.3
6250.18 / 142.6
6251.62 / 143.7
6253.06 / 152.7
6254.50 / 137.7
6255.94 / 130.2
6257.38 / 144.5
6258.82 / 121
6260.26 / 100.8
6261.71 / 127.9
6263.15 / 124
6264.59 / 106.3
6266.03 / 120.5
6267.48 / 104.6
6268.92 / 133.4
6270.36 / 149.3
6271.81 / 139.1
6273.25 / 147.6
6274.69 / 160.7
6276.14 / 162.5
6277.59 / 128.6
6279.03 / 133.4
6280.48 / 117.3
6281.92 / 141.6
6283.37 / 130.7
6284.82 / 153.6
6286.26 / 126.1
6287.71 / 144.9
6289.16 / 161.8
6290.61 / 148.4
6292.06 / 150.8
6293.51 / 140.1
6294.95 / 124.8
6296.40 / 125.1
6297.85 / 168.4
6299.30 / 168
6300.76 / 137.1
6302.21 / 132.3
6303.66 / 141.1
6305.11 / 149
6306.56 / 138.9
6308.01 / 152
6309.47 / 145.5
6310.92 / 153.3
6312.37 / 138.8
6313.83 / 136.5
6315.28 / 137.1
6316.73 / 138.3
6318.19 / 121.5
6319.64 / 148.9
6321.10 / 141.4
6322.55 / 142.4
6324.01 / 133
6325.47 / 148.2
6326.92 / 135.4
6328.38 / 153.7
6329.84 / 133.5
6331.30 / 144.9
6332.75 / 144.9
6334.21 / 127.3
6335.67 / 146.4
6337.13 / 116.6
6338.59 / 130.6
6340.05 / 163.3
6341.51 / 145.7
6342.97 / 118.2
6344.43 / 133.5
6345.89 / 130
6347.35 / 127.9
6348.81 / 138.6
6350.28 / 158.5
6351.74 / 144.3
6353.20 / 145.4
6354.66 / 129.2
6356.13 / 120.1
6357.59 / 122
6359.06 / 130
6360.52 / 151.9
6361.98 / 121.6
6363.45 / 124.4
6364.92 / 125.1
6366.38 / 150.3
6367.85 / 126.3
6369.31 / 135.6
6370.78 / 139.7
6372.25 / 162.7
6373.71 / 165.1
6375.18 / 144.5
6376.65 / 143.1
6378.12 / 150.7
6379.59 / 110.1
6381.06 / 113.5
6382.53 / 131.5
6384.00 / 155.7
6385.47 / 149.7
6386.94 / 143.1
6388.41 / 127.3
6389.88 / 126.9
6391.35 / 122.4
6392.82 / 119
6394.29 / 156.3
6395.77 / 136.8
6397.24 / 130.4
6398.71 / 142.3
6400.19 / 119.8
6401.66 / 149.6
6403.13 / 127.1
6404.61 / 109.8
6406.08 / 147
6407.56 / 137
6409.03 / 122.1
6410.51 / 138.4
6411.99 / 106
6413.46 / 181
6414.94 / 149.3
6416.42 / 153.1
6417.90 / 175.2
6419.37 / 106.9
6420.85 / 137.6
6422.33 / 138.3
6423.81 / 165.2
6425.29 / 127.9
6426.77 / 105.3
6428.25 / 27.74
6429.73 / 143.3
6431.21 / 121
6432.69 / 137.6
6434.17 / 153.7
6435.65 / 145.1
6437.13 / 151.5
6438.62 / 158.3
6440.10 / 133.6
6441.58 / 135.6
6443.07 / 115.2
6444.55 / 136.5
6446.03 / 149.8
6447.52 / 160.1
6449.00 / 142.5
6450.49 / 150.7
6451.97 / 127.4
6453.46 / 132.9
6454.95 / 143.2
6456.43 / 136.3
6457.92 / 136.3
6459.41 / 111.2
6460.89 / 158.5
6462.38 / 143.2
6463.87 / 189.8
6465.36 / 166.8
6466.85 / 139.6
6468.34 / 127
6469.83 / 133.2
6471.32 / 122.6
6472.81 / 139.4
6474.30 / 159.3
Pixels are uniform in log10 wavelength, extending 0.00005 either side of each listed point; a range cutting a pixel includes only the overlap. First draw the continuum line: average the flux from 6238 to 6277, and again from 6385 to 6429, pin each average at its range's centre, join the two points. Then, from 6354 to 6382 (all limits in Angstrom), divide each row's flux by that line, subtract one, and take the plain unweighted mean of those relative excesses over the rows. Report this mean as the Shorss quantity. 0.019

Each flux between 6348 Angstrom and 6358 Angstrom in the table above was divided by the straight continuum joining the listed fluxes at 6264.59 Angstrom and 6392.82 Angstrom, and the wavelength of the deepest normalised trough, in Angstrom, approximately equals 6356.13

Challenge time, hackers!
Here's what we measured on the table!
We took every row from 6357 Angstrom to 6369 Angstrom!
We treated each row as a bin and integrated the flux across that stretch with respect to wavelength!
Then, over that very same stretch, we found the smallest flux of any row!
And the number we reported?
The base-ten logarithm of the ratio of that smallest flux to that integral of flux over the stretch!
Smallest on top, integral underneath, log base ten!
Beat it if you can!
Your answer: -1.1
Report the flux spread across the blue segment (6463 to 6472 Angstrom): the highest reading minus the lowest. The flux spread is 67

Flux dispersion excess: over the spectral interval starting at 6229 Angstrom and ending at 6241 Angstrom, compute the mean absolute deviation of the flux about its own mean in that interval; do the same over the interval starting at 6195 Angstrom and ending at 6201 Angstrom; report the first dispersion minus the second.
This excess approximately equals 1.0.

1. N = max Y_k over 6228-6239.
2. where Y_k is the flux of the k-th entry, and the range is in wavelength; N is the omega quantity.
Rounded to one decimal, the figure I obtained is 139.4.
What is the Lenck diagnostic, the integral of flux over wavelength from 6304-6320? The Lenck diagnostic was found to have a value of 2267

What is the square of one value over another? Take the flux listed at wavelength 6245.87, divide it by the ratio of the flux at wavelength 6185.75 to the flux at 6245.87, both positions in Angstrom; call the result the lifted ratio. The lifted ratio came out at 123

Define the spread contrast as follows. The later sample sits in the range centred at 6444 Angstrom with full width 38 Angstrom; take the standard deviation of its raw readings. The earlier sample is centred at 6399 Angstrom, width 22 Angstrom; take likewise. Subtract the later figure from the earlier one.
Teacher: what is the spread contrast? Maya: -13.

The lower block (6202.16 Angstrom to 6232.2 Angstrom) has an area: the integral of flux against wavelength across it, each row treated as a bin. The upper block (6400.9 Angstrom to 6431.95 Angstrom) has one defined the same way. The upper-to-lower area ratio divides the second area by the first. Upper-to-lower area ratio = 1.00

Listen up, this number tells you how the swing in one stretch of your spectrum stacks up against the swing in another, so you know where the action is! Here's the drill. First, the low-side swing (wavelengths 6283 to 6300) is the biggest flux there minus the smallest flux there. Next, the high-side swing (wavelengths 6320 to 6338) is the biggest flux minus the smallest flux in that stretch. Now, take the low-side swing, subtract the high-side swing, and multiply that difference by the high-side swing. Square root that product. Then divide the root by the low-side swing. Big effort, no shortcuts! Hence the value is 0.36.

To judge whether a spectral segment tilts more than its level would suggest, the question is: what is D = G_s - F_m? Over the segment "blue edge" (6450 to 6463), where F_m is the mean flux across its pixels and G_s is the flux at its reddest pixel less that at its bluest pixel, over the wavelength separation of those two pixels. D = -138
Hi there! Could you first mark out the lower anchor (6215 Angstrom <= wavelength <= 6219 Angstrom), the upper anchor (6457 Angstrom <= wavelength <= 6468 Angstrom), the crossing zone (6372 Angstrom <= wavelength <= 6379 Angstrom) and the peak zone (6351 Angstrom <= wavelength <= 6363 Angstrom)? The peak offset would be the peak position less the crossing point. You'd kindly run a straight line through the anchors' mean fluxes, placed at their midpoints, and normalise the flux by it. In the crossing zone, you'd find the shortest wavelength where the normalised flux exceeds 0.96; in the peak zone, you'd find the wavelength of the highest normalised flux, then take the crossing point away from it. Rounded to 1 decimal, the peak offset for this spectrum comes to -11.7 Angstrom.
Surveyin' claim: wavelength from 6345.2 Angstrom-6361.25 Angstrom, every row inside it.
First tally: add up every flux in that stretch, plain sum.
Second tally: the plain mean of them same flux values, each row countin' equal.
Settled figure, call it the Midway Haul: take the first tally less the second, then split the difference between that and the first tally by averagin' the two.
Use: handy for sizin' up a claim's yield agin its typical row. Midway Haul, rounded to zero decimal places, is 1430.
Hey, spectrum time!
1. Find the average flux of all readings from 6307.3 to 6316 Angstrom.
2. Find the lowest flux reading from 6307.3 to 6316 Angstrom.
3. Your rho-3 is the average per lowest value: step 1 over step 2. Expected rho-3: 1.05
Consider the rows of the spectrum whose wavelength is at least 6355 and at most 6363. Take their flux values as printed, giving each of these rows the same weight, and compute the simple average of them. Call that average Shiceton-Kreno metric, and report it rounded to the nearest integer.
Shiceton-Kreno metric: 129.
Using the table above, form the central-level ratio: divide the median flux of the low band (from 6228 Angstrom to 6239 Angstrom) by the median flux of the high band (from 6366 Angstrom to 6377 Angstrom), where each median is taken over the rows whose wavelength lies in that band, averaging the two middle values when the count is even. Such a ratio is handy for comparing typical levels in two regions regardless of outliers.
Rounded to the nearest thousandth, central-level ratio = 0.837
